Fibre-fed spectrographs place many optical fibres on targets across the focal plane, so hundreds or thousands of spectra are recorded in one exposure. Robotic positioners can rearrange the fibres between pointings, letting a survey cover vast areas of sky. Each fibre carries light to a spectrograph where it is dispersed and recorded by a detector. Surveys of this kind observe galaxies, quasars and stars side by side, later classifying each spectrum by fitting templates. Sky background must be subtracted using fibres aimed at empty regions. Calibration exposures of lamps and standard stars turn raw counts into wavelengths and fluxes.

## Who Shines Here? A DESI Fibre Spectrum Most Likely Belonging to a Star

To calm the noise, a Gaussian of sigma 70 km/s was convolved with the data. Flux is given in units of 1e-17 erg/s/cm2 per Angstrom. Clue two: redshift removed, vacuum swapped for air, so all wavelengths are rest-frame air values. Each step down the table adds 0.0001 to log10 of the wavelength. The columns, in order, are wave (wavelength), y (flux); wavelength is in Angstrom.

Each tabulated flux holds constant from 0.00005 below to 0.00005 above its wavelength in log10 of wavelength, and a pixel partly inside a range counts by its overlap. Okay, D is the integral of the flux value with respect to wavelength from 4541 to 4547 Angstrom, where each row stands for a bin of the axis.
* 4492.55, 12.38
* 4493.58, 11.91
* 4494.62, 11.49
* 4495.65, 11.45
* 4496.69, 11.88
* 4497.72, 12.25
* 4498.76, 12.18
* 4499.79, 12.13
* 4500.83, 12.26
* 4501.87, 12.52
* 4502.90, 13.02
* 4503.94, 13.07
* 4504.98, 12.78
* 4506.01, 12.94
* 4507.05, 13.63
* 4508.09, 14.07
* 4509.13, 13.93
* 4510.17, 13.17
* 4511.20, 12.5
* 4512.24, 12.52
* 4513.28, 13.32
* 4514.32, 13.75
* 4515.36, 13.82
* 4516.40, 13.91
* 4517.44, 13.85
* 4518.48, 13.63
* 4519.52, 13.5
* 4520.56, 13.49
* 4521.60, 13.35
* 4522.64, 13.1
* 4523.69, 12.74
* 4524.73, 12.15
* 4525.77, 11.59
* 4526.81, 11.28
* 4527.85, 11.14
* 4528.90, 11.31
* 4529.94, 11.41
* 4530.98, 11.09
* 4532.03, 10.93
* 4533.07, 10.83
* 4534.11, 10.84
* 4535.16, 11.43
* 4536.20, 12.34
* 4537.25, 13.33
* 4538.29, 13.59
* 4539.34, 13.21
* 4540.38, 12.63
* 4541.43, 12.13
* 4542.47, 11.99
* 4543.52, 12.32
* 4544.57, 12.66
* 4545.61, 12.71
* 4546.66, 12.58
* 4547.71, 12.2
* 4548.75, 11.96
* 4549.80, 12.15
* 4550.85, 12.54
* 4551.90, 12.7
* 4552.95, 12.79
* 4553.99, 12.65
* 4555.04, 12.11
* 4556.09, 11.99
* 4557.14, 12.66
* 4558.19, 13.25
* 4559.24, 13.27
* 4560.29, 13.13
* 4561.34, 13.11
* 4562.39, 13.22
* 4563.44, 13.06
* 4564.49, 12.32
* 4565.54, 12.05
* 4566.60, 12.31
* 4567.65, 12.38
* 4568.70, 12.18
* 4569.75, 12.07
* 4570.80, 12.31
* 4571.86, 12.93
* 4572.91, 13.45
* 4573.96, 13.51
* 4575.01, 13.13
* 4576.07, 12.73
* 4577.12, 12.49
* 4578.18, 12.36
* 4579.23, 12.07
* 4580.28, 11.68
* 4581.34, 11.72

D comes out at 74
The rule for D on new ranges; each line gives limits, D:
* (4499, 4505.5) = 82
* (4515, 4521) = 82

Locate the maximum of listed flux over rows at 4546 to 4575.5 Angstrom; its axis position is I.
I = 4573.96 Angstrom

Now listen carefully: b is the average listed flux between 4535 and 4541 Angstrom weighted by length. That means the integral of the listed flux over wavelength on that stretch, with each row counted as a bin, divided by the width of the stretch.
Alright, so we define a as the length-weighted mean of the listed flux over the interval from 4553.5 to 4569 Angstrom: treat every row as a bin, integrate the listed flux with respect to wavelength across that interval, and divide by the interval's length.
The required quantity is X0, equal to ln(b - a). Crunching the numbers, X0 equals -1.7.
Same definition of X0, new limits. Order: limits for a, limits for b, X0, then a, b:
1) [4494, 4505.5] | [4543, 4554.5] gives -1.6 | 12.3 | 12.5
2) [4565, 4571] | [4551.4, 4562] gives -0.6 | 12.2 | 12.8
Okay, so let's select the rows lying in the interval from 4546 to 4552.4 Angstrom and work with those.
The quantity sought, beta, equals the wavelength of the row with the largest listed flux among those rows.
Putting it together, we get 4551.90 Angstrom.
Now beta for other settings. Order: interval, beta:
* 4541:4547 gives 4545.61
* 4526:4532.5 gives 4529.94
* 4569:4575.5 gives 4573.96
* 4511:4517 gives 4516.40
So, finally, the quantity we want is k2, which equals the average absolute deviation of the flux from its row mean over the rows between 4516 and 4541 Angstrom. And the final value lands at 1.00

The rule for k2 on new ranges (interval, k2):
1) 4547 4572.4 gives 0.39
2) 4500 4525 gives 0.48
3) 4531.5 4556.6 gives 0.54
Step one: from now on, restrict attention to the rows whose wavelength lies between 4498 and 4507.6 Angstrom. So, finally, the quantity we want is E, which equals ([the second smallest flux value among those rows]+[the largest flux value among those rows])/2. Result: 12.9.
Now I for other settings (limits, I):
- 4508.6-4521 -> 4509.13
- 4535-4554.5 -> 4538.29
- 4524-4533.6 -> 4524.73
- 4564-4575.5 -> 4573.96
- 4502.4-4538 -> 4508.09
